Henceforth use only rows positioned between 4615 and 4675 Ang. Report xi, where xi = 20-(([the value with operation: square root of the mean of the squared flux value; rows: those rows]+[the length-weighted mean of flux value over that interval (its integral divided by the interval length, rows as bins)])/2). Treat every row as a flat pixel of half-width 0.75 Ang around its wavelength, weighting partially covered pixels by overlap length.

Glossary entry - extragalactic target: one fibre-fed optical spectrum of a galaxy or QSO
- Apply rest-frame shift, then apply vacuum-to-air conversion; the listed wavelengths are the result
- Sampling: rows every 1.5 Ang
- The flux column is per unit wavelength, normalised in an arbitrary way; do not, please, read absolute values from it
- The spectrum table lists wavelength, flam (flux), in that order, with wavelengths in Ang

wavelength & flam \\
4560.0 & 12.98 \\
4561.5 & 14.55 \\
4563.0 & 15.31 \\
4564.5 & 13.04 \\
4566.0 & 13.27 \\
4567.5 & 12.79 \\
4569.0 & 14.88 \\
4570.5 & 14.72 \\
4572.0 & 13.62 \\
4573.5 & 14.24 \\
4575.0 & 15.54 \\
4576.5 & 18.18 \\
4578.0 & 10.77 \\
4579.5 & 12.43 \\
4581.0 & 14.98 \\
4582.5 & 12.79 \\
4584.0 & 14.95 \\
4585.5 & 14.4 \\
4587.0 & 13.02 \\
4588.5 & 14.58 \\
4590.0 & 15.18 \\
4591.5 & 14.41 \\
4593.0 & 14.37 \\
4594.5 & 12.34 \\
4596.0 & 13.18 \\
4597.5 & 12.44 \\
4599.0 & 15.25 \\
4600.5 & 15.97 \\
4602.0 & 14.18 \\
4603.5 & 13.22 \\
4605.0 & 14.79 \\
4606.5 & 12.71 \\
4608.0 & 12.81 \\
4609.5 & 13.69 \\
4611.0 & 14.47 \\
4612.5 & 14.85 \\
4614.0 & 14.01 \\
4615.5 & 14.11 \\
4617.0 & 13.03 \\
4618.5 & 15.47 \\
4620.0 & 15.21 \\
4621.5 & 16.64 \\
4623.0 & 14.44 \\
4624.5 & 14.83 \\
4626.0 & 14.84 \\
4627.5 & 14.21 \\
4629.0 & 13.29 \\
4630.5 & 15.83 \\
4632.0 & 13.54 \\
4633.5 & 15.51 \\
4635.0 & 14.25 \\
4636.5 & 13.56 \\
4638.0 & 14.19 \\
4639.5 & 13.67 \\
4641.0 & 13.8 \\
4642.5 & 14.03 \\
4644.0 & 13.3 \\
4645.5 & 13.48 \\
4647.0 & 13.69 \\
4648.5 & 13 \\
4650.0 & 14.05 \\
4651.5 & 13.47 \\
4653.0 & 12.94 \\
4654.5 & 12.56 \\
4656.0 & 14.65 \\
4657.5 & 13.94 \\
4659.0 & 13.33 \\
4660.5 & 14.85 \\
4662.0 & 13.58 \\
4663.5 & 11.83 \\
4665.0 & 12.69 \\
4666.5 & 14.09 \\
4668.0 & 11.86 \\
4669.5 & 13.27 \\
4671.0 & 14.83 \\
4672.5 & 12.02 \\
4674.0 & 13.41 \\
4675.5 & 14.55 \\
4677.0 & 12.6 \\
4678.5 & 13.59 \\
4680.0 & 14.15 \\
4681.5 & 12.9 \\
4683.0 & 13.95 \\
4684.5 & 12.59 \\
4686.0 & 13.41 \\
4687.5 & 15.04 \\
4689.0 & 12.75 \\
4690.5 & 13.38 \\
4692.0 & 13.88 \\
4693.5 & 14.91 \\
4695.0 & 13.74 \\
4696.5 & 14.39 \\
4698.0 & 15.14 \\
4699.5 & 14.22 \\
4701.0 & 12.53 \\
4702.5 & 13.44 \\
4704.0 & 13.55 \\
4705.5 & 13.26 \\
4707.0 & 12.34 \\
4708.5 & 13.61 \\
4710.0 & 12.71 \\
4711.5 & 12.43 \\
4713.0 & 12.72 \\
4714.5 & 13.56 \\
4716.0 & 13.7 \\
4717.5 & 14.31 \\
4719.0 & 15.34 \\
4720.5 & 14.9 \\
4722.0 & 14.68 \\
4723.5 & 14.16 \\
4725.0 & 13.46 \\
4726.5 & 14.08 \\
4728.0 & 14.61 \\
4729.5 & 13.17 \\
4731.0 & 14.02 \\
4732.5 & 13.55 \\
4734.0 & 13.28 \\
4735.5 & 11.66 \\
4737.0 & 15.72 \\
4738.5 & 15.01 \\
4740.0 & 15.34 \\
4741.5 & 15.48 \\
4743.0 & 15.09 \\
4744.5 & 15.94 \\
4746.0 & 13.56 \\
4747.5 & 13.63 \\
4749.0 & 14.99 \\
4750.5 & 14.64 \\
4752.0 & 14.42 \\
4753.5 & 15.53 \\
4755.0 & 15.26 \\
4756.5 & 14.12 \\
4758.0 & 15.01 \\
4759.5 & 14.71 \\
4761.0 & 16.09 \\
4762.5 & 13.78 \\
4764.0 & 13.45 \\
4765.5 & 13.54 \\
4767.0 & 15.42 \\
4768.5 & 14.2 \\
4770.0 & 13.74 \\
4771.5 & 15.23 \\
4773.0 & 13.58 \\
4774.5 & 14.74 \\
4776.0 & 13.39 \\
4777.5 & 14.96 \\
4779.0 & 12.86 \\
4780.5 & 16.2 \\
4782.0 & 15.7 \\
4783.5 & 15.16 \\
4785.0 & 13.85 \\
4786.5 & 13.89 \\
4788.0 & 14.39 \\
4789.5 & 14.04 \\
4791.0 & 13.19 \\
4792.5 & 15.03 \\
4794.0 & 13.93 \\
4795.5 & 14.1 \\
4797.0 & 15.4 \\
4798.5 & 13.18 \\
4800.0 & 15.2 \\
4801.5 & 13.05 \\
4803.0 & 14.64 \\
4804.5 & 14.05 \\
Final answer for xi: 6.1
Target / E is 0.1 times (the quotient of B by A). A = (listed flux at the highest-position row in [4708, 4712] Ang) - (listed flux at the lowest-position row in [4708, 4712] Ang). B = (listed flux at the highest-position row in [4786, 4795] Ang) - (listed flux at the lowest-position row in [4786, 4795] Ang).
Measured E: 0.00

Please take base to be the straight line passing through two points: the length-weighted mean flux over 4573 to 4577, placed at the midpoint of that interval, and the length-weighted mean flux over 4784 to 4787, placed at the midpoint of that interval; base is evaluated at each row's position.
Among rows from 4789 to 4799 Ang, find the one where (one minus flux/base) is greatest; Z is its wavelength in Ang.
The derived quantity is 4791.0 Ang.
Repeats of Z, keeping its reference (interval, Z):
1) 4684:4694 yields 4684.5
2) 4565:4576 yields 4567.5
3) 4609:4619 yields 4617.0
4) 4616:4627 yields 4617.0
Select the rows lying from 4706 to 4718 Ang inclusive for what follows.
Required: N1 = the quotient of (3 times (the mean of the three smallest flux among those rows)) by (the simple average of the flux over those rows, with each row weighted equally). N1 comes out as 2.85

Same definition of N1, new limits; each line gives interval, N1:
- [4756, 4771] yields 2.83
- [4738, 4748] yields 2.84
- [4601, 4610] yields 2.86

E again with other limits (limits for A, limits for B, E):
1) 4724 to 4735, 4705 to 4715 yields -0.17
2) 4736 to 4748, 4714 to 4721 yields -0.06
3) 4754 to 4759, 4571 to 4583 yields 0.33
